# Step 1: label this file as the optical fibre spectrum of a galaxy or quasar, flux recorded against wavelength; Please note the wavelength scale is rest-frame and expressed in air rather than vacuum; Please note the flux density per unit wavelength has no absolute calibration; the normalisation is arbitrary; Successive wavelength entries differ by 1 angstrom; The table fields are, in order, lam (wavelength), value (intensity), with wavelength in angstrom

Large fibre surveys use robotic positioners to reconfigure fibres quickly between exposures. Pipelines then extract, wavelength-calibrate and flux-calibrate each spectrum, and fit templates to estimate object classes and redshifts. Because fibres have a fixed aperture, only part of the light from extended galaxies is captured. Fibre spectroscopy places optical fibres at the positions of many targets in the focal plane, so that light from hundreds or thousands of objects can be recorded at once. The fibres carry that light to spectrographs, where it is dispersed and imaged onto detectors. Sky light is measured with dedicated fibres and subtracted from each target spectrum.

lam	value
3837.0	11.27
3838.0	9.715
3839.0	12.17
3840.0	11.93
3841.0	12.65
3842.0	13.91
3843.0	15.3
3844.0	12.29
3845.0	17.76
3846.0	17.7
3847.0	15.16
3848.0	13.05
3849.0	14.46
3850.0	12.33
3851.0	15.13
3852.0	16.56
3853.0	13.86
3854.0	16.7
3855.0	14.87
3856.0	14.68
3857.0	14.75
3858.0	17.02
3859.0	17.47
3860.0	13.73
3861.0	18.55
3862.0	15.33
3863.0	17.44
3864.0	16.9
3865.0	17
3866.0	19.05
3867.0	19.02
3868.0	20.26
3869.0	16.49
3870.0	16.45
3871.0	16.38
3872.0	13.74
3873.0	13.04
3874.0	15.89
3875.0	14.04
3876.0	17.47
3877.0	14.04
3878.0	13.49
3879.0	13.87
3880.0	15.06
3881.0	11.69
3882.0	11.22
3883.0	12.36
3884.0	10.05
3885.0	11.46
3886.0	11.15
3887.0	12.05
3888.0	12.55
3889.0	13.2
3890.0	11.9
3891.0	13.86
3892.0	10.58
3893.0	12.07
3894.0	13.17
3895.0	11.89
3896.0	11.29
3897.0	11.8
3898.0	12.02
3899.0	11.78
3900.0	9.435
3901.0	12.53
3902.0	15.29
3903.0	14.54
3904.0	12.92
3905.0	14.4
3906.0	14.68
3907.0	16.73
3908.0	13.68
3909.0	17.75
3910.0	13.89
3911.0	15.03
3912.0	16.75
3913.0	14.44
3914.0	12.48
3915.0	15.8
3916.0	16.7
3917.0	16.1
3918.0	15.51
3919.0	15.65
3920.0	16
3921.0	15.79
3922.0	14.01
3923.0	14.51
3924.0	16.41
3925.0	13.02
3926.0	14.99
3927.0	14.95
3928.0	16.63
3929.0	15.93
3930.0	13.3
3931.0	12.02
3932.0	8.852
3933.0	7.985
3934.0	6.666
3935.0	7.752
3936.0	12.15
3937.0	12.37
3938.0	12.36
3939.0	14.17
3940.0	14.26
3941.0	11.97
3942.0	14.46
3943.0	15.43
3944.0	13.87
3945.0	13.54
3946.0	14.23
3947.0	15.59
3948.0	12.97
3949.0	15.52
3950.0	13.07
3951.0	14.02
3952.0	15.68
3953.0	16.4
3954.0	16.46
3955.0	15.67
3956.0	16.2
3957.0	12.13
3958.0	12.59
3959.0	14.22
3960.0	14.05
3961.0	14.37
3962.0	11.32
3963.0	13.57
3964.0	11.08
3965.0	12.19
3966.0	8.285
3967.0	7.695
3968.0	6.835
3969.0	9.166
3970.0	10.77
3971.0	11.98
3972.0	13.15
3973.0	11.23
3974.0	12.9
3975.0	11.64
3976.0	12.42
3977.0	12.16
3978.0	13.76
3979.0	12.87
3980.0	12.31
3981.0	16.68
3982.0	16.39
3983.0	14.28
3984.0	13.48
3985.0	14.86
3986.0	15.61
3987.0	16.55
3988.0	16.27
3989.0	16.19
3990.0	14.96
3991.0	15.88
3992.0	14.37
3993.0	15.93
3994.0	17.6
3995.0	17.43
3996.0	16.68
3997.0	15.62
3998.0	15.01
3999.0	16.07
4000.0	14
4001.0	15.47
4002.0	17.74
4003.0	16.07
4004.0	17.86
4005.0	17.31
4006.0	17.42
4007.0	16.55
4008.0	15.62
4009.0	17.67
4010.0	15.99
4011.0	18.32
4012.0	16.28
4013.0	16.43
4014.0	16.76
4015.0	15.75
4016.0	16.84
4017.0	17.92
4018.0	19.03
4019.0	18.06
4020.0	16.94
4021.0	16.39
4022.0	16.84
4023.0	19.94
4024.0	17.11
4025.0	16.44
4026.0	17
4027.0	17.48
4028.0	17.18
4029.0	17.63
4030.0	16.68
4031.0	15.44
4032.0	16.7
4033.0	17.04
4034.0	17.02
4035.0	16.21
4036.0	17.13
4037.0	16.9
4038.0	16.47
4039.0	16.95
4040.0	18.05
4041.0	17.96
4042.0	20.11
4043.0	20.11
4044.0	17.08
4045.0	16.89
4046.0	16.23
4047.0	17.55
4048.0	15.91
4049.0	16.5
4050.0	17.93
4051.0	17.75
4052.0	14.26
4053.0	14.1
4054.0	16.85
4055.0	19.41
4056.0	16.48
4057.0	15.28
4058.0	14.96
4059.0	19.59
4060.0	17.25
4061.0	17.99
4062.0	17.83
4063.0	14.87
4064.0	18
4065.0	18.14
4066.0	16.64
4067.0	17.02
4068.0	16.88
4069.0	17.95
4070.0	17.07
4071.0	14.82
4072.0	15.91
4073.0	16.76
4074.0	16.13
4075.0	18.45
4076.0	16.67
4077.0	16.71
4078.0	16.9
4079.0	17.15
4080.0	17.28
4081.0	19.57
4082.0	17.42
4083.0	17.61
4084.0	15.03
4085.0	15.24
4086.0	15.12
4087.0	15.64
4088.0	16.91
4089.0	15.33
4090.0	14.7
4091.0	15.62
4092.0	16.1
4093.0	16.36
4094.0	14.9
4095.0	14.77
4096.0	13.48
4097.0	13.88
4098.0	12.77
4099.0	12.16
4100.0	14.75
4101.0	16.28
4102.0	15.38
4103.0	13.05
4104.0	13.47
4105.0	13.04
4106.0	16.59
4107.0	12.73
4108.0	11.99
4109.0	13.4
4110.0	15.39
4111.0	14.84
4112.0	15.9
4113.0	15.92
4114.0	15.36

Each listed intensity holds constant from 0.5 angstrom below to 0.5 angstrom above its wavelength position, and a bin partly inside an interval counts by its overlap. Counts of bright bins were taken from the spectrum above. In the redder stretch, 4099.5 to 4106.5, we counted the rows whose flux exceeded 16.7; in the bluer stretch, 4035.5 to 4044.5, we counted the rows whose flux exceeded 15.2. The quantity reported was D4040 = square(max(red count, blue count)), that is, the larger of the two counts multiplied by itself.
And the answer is 81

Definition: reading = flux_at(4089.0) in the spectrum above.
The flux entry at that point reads 15.33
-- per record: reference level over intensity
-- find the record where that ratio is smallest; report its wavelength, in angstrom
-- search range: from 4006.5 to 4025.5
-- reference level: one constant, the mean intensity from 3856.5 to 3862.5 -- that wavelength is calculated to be 4023.0 angstrom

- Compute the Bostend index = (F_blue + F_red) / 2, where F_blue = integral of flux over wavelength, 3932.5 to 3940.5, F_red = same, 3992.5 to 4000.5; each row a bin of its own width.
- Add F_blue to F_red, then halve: 108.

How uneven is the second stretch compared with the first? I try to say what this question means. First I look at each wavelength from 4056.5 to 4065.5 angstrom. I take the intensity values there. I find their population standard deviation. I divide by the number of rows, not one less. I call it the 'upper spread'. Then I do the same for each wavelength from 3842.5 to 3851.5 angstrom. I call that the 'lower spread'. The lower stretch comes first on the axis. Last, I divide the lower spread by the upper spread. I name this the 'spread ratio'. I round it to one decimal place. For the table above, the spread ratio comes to 1.2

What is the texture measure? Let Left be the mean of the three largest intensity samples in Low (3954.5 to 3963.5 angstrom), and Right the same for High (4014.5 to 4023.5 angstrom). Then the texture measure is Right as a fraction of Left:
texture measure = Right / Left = 1.23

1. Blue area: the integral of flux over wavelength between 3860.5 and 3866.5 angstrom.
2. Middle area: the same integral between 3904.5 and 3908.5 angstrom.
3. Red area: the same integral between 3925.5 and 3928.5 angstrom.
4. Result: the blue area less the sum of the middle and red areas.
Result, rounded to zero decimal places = -2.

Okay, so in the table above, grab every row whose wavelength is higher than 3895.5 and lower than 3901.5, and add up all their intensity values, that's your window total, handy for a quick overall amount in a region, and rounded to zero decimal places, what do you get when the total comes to 69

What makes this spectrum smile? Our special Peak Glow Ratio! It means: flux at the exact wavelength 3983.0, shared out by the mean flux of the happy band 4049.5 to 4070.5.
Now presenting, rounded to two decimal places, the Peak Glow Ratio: 0.84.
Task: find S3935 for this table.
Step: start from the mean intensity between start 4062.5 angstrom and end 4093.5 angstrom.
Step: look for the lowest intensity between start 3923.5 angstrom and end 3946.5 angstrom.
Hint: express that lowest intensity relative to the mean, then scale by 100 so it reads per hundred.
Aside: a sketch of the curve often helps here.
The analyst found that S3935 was 40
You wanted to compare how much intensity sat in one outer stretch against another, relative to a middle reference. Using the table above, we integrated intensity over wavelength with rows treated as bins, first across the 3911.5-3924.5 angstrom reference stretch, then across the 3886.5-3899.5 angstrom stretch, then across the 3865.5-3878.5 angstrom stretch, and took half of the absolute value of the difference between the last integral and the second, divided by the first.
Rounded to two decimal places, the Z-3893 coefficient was 0.13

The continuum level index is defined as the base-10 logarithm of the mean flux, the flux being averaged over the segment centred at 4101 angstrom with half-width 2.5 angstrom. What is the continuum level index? 1.16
